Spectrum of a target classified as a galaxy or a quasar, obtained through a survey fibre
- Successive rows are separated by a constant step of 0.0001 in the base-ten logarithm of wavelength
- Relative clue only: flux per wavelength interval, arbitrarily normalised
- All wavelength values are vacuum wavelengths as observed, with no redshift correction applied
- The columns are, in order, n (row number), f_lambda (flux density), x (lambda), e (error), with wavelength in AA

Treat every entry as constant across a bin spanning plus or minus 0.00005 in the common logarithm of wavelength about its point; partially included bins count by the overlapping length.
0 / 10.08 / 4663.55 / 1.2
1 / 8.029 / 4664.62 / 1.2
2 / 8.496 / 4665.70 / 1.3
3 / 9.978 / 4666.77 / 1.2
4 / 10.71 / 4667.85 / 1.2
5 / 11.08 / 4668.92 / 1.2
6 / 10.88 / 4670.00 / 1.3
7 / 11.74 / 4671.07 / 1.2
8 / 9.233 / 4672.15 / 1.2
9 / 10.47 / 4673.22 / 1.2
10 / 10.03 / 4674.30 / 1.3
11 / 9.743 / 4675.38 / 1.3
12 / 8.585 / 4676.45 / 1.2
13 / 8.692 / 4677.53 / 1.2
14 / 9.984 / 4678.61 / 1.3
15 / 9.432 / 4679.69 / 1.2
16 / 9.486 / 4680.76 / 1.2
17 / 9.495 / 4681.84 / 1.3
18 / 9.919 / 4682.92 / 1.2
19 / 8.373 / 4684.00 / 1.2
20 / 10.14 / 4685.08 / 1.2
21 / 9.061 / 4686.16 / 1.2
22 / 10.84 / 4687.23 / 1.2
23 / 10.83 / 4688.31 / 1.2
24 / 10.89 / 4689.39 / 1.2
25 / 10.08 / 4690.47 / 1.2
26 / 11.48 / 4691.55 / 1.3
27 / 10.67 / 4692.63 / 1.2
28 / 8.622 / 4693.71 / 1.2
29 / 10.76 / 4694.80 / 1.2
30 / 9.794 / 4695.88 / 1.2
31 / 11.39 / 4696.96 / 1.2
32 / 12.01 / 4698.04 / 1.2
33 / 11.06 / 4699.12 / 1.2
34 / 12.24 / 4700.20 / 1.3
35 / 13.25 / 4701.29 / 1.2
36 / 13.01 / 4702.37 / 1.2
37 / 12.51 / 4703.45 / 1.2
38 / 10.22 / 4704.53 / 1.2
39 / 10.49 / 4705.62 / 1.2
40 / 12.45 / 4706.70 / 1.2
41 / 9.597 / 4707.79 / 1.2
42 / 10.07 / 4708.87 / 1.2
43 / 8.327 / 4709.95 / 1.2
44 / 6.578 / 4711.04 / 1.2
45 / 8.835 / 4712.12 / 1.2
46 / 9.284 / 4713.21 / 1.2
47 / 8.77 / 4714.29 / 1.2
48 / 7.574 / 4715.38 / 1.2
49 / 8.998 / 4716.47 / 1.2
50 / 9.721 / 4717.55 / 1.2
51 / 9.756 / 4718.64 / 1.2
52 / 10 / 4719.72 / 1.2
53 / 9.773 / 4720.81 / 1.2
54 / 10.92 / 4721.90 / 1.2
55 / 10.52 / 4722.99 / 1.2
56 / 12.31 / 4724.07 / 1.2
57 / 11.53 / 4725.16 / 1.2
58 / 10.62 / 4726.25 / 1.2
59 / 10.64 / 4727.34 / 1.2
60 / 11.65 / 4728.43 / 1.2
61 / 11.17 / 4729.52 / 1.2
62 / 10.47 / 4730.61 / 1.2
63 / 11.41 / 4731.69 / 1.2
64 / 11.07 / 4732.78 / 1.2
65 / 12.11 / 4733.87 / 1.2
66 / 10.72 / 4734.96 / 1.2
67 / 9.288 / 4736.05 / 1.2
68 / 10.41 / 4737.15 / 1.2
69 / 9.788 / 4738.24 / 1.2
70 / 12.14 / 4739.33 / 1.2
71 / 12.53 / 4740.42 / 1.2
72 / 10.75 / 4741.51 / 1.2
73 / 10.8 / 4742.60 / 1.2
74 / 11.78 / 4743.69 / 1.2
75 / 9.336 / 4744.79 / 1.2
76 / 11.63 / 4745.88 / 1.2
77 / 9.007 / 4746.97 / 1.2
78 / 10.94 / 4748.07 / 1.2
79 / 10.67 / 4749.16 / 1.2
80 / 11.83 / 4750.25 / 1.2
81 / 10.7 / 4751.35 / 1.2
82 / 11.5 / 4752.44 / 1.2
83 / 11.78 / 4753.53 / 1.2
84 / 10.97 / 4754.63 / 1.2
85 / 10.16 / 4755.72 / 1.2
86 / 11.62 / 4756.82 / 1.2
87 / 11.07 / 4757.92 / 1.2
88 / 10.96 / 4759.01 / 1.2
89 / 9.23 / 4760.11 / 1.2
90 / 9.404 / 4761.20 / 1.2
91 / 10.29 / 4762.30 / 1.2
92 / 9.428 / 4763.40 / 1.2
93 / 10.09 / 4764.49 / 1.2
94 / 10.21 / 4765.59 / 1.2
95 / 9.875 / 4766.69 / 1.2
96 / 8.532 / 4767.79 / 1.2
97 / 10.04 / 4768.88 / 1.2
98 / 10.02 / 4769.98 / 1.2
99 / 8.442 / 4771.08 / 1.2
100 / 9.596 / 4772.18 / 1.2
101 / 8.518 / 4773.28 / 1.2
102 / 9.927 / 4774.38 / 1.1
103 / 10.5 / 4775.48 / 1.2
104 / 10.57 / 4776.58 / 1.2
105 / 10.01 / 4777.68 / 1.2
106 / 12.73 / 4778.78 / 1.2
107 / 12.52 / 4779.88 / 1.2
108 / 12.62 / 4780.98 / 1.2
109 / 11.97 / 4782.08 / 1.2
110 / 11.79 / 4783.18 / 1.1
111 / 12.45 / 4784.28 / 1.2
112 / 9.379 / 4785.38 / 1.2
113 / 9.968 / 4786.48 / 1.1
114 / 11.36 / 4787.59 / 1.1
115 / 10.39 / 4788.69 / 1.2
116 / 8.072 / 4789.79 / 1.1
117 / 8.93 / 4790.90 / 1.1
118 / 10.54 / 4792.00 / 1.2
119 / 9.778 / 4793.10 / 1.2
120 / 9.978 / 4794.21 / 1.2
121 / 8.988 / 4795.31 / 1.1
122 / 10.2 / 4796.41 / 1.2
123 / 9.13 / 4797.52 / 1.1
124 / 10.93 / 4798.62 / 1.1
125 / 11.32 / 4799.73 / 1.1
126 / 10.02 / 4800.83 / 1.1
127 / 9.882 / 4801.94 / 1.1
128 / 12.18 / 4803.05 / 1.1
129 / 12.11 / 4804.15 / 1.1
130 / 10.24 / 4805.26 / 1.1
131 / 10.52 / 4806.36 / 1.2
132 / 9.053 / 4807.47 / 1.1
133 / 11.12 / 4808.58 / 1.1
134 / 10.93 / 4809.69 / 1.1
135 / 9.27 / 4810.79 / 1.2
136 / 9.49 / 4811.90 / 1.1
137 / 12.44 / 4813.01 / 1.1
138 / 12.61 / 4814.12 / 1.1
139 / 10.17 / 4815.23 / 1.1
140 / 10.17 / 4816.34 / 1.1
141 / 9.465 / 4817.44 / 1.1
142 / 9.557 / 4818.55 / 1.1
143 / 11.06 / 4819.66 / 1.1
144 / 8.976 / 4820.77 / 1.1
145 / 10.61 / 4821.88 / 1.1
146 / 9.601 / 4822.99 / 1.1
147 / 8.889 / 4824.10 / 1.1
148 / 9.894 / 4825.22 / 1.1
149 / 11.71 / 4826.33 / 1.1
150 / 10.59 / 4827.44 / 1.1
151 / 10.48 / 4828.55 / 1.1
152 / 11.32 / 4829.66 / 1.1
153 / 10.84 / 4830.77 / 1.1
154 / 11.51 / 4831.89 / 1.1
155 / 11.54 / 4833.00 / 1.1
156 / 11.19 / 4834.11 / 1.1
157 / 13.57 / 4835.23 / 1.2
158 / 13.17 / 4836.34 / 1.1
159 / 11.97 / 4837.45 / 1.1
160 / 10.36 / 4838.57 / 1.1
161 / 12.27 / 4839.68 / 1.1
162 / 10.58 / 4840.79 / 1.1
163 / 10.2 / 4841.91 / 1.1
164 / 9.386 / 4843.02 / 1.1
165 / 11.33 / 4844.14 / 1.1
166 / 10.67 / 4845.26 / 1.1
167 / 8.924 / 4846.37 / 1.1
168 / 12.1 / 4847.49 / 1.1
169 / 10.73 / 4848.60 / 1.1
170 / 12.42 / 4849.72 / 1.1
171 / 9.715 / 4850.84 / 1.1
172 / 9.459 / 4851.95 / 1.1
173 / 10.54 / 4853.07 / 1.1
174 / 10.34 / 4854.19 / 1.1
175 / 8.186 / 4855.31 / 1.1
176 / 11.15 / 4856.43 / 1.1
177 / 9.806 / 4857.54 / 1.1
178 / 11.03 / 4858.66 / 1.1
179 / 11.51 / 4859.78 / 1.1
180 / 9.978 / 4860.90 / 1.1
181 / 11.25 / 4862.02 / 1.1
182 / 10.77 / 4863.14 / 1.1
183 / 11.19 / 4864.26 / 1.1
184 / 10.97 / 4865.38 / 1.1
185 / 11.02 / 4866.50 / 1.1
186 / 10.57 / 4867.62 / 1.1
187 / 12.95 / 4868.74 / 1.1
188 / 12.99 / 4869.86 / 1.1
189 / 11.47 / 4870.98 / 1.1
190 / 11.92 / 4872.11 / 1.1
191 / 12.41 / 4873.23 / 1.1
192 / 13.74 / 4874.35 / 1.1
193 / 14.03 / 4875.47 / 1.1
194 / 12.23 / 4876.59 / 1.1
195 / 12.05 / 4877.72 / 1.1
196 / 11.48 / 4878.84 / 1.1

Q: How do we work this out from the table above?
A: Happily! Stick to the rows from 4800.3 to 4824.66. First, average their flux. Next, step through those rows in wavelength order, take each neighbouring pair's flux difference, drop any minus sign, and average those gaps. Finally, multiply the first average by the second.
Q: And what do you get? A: 12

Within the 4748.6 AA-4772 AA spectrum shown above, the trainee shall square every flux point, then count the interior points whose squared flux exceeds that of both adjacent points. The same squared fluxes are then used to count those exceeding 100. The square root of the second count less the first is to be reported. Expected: 3.00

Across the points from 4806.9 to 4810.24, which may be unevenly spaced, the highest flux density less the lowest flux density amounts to 2.07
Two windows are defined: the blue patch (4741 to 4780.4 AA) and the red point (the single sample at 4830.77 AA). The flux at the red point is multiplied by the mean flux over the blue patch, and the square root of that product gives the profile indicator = 10.6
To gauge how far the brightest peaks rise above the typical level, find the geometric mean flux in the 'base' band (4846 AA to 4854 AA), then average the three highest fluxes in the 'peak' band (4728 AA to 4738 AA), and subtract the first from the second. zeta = 1.2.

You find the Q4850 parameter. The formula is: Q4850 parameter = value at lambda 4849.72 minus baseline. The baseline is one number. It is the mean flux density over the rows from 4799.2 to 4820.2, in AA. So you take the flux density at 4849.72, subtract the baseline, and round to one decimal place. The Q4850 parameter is 1.8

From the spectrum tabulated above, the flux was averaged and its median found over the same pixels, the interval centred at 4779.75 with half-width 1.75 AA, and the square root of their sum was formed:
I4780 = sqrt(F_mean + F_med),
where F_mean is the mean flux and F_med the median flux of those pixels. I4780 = 5.0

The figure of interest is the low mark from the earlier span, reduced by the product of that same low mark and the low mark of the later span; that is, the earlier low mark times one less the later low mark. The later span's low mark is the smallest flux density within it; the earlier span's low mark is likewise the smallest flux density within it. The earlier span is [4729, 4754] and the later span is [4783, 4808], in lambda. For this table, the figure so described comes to -64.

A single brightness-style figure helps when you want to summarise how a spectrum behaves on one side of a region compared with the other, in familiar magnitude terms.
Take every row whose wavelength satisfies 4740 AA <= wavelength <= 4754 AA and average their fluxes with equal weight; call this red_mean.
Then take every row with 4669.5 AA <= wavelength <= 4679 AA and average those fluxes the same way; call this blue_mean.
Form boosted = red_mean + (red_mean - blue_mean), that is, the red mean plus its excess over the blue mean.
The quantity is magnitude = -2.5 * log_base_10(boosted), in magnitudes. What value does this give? -2.71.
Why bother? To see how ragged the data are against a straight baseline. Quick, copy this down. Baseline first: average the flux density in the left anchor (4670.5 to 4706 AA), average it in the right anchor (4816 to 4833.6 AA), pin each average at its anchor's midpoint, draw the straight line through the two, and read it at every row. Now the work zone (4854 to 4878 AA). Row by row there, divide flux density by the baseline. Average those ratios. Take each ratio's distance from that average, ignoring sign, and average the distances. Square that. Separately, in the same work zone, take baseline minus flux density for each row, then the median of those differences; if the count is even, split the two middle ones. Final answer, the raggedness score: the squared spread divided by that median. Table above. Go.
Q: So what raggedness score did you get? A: -0.011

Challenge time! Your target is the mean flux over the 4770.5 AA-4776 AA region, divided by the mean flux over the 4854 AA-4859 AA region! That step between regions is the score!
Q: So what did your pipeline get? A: 0.93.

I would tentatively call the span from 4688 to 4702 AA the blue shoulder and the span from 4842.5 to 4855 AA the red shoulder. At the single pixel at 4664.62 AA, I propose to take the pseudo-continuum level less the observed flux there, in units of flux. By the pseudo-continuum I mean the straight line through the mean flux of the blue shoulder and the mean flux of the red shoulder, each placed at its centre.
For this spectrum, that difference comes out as 3.1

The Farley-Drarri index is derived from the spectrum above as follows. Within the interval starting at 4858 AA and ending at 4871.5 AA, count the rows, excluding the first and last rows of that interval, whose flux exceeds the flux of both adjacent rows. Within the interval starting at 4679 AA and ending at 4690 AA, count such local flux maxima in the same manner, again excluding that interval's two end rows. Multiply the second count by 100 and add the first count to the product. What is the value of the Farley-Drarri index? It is 305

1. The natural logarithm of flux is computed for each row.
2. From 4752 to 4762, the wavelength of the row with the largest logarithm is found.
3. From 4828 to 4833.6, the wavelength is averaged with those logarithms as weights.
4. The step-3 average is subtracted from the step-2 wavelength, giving -77.3 AA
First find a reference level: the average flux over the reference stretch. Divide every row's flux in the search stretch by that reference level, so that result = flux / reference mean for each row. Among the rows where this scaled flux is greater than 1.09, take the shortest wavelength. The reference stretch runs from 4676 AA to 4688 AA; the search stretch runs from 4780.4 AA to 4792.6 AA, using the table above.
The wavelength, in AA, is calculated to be 4780.98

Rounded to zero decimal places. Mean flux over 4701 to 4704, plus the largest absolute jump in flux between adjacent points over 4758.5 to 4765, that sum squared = 215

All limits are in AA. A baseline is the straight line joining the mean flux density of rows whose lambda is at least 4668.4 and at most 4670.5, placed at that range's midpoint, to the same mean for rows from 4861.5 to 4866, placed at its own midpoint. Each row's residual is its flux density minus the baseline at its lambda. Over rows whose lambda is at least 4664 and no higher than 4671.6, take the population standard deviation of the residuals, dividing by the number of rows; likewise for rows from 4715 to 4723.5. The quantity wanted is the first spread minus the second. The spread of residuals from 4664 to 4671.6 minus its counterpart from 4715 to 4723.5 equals 0.33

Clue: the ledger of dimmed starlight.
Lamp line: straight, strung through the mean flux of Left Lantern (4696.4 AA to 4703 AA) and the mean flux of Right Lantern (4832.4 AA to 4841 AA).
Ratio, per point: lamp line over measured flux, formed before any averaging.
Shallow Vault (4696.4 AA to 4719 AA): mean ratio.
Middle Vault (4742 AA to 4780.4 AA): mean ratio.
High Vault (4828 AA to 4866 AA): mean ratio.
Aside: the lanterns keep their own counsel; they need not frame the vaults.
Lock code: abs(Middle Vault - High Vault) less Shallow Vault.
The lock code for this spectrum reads -1.15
